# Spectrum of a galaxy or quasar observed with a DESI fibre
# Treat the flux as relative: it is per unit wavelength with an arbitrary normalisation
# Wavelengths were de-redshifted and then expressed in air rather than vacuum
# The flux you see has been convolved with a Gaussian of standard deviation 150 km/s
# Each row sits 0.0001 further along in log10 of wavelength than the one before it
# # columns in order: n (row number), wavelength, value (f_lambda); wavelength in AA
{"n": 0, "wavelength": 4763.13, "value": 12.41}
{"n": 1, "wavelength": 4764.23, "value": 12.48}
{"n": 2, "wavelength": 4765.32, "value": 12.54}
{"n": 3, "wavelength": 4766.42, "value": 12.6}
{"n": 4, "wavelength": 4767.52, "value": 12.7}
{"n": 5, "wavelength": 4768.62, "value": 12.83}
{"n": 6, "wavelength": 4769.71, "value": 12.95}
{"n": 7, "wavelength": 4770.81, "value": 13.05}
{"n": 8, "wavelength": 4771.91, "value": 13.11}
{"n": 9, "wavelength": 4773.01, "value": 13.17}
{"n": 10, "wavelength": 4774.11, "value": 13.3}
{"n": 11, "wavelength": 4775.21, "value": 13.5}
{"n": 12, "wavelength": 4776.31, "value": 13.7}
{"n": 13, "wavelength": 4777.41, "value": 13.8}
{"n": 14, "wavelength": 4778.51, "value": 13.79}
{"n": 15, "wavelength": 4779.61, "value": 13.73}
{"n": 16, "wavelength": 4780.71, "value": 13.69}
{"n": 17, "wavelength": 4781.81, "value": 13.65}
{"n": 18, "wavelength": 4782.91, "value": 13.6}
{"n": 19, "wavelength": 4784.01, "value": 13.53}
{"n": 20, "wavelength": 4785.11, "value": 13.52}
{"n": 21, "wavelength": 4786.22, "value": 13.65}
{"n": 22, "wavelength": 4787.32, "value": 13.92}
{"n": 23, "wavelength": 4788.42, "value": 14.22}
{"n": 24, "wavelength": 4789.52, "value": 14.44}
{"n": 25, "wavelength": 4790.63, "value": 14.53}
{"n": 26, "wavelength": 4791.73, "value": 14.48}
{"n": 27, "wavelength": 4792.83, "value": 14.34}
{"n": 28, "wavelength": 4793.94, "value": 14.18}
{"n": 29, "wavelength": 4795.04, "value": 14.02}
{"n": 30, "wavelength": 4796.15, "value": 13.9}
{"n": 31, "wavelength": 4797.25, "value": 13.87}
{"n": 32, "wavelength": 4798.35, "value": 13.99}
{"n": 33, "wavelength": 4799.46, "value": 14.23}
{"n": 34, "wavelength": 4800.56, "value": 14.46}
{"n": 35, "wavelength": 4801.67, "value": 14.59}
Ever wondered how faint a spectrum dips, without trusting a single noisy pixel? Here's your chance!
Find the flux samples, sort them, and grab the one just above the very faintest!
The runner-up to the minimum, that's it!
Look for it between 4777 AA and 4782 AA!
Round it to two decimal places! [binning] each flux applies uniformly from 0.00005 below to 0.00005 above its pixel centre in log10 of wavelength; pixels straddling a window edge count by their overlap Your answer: 13.69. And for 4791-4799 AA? 13.90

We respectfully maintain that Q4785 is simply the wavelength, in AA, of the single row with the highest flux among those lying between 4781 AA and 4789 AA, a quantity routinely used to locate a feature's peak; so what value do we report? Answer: 4788.42 AA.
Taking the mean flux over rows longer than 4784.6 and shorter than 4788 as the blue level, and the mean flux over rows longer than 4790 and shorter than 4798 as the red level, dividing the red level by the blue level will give 1.04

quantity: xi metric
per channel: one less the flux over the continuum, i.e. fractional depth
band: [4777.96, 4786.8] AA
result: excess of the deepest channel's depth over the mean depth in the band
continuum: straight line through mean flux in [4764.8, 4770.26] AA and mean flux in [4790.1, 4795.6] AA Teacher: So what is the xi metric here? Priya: 0.022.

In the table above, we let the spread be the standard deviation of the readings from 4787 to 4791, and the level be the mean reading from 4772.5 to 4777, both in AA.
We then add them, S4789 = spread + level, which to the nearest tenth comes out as 13.7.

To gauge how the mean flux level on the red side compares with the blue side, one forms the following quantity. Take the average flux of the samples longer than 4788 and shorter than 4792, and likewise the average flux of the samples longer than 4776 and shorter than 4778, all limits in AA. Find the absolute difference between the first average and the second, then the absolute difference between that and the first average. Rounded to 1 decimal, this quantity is 13.8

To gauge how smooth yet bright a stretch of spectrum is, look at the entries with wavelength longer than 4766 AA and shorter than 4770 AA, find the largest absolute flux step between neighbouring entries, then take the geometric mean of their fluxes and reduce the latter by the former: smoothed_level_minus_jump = 12.6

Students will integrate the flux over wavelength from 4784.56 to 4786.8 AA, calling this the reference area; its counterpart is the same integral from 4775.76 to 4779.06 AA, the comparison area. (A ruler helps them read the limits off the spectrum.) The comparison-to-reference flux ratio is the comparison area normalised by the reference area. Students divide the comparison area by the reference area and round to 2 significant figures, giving 1.5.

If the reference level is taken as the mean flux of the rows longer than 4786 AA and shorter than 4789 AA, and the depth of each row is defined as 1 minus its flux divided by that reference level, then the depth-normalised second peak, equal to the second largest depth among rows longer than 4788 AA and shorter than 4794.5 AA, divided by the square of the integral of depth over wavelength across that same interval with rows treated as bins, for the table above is -0.5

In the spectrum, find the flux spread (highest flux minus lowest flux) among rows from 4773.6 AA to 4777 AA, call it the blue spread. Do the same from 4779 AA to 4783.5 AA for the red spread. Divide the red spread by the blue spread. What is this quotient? 0.3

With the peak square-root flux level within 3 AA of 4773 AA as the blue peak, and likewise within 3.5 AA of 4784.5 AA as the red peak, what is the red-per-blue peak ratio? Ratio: 1.02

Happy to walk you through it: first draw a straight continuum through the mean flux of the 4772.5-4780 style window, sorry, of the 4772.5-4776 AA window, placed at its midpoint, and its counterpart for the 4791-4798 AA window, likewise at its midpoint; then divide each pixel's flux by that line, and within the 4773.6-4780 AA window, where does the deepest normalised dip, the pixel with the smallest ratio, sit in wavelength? 4774.11 AA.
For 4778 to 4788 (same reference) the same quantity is 4785.11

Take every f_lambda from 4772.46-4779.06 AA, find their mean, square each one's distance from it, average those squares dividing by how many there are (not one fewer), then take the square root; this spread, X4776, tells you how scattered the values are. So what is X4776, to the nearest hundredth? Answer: 0.24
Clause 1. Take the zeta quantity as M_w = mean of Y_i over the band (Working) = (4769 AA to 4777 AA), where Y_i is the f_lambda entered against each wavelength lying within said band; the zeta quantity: 13.3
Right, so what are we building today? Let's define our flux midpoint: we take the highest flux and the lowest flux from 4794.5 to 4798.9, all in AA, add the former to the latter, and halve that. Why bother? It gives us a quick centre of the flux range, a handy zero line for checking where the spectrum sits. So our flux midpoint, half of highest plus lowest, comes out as 13.9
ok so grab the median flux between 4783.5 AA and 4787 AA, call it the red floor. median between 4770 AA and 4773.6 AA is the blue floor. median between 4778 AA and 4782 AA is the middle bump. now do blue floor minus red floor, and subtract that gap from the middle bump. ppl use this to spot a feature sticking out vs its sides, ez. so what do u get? 14.1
